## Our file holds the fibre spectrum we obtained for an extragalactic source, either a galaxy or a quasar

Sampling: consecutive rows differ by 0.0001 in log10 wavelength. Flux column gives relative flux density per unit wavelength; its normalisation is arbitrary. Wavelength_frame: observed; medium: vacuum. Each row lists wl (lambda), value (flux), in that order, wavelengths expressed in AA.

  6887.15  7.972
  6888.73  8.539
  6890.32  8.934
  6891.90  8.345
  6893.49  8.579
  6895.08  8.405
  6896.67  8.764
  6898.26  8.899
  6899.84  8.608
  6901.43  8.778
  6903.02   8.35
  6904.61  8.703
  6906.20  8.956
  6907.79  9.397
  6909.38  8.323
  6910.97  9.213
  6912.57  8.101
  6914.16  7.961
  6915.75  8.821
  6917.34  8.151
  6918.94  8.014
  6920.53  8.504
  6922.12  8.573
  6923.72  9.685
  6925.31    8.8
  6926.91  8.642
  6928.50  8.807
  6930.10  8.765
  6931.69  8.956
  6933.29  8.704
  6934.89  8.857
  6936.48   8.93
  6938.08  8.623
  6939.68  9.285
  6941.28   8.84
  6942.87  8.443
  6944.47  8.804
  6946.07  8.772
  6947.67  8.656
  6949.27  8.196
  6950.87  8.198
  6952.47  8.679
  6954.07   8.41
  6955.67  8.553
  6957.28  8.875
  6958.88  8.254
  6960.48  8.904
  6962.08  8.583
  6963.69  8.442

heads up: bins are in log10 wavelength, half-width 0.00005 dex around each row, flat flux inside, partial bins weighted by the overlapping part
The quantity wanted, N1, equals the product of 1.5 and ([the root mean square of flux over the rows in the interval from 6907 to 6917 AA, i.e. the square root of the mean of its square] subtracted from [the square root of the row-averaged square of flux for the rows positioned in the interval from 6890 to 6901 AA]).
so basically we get 0.0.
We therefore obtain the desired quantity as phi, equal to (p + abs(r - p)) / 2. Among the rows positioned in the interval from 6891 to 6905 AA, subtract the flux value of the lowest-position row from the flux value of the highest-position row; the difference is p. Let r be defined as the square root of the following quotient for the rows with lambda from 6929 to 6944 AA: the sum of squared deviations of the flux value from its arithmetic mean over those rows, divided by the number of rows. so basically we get 0.25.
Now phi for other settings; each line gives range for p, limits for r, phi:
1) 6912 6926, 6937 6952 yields 0.54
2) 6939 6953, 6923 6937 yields 0.15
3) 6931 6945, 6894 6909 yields 0.15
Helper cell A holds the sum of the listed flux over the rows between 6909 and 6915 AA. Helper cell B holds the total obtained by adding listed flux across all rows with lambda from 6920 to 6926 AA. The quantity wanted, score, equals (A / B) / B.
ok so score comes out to 0.0266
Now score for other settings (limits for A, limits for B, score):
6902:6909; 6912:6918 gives 0.0324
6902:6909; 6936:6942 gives 0.0278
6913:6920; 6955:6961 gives 0.0275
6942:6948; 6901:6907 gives 0.0287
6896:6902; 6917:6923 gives 0.0317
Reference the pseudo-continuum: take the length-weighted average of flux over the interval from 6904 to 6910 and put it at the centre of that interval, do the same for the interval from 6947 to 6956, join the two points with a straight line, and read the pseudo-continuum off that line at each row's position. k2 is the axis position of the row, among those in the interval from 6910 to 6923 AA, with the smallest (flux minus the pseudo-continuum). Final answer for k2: 6914.16 AA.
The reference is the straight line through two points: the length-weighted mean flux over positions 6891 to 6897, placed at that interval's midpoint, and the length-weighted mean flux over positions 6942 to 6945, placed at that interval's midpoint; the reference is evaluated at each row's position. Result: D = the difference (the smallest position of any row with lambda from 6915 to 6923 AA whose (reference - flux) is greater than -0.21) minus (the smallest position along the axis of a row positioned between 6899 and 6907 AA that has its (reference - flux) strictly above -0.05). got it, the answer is 14.3 AA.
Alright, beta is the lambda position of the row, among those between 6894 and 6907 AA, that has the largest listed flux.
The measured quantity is 6906.20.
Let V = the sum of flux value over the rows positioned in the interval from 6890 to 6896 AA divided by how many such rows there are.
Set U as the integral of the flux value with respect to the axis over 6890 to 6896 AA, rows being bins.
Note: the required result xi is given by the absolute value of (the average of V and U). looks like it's 29.9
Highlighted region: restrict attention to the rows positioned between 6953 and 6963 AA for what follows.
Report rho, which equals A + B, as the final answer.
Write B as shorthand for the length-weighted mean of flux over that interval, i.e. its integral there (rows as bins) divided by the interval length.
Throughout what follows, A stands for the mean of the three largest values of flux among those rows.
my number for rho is 17.4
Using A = 8.8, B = 8.59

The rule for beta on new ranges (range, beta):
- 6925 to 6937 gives 6931.69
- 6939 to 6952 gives 6939.68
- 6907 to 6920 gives 6907.79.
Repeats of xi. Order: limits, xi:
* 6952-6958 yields 30.2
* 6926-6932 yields 30.7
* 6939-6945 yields 31.0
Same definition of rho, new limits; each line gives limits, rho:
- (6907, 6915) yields 17.6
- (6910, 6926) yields 17.8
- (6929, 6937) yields 17.8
